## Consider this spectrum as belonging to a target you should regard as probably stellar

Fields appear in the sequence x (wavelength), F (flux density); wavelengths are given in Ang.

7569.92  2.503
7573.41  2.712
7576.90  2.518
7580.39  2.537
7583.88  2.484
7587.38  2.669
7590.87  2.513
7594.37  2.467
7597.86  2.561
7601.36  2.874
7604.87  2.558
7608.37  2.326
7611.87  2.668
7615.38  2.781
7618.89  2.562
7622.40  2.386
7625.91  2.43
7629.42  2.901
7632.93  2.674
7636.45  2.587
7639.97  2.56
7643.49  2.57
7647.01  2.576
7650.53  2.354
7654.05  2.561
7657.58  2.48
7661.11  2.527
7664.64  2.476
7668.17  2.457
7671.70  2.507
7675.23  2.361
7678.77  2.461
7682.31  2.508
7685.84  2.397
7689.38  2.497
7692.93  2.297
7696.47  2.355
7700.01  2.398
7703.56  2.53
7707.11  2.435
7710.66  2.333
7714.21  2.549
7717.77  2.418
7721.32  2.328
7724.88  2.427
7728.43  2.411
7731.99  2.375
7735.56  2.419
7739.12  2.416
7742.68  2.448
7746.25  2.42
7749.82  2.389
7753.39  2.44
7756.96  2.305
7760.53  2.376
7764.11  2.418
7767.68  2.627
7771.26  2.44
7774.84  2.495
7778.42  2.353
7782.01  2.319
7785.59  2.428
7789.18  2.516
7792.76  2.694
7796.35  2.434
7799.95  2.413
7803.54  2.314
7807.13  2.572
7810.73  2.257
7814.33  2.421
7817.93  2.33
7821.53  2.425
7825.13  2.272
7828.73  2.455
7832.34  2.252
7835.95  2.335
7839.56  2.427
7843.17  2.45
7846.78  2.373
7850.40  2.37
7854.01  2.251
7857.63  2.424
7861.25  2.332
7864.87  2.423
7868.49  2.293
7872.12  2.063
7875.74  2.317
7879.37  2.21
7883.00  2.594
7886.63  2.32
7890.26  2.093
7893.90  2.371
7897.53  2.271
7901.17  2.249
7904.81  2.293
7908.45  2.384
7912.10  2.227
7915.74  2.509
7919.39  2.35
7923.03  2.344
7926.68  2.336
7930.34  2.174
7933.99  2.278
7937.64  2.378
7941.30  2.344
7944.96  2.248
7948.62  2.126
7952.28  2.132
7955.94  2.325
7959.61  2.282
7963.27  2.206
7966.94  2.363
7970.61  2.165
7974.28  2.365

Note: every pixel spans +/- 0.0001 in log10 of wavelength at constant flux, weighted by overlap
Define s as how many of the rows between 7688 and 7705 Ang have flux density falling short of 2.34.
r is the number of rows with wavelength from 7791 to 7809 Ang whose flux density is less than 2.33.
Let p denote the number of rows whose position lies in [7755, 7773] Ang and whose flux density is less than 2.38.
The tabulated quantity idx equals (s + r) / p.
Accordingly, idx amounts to 1.0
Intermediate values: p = 2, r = 1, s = 1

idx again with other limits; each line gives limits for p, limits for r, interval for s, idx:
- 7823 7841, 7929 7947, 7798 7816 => 1.7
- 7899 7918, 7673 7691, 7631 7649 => 0.0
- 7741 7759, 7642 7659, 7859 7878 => 4.0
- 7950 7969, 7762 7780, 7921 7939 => 0.6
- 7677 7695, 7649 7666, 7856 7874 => 3.0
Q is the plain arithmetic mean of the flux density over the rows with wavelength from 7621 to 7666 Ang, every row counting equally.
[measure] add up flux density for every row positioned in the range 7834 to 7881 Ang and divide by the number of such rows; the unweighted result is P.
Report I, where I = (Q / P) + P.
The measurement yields 3.42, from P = 2.33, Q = 2.54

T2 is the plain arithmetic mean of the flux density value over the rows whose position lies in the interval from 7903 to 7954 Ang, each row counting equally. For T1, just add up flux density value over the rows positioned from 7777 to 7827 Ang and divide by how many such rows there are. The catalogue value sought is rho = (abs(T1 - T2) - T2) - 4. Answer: -6.18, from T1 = 2.41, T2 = 2.29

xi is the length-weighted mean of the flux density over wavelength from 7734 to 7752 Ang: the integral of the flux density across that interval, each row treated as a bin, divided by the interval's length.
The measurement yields 2.42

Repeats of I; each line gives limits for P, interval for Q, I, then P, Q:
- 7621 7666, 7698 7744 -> 3.50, 2.54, 2.42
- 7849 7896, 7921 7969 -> 3.29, 2.31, 2.27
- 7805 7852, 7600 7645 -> 3.47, 2.38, 2.61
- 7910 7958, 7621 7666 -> 3.40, 2.29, 2.54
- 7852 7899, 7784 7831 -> 3.36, 2.30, 2.43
